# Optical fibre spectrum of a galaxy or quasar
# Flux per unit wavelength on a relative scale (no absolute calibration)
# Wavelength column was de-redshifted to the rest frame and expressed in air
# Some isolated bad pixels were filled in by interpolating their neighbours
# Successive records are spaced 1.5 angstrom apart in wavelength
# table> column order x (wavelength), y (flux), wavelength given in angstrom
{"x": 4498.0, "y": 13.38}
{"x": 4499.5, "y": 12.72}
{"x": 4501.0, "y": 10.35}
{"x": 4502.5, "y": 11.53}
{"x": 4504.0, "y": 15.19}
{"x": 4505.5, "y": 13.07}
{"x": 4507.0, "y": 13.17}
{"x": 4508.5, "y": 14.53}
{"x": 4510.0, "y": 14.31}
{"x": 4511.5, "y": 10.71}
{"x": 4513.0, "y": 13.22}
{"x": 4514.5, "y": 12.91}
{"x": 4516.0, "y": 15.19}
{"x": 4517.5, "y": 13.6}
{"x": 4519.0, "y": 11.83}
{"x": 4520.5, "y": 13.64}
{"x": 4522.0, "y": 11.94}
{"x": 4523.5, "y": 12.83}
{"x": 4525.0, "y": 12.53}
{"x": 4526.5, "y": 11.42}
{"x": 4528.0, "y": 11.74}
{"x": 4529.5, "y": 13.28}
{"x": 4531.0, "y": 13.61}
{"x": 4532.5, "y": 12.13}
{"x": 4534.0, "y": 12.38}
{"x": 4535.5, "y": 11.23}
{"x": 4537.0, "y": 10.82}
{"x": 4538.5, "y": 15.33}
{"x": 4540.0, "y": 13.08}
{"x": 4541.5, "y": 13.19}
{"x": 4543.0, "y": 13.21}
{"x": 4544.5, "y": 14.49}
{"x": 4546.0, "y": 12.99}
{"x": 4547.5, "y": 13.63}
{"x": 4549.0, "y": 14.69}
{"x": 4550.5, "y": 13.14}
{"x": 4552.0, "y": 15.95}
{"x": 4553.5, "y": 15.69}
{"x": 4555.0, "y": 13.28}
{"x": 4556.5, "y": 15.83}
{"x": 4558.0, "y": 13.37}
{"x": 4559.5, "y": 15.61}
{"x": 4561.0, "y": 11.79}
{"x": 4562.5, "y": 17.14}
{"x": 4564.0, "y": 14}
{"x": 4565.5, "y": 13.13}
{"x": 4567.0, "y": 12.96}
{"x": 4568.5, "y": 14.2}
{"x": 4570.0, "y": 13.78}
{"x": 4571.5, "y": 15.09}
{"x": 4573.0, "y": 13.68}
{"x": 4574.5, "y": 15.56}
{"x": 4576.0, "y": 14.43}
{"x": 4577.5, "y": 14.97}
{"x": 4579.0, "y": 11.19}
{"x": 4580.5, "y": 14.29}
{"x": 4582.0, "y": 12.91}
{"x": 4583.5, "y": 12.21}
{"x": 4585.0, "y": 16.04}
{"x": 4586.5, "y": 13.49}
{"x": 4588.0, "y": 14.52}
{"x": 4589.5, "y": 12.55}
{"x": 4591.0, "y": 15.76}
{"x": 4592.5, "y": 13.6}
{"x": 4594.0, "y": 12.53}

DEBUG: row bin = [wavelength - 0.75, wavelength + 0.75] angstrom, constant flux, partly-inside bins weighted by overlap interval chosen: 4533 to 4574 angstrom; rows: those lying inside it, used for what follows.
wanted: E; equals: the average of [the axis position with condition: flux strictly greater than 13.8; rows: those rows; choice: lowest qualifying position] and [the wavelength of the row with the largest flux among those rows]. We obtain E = 4550.5 angstrom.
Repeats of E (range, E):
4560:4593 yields 4562.5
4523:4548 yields 4538.5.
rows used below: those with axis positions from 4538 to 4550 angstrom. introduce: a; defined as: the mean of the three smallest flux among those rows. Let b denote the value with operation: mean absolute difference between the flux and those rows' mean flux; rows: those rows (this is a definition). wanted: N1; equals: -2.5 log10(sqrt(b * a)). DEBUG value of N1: -1.25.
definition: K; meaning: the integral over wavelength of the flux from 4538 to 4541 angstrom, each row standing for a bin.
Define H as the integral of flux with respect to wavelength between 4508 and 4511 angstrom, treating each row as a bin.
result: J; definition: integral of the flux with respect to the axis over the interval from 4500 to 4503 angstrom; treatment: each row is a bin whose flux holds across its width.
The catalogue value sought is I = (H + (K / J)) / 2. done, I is 21.8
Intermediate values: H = 42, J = 33.1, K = 42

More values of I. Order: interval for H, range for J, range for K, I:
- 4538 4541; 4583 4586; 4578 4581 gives 21.5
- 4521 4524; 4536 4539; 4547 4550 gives 19.2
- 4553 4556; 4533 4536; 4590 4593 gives 22.4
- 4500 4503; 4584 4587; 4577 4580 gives 17.0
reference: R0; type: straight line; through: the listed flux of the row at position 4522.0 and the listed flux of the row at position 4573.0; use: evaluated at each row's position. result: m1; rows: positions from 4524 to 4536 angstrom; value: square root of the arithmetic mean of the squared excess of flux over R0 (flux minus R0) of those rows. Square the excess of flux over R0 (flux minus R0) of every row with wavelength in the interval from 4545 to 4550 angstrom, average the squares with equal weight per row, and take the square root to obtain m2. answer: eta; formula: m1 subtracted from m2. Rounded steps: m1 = 0.8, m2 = 1.2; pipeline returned 0.4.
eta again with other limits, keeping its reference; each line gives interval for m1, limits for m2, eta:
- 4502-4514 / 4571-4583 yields -0.9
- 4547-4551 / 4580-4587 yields 0.2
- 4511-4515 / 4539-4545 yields -0.2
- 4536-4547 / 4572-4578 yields -0.3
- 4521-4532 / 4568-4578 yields 0.2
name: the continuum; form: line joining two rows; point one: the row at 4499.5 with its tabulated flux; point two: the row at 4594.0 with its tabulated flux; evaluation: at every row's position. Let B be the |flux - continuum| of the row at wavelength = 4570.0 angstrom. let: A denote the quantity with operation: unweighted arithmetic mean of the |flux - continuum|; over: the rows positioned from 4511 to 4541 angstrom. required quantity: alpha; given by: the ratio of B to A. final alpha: 1.21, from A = 1.00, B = 1.2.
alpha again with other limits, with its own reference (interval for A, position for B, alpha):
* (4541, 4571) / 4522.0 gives 0.47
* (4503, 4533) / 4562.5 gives 4.54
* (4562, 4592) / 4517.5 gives 0.54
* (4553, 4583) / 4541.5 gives 0.31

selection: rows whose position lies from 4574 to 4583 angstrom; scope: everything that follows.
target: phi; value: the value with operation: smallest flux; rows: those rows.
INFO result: 11.19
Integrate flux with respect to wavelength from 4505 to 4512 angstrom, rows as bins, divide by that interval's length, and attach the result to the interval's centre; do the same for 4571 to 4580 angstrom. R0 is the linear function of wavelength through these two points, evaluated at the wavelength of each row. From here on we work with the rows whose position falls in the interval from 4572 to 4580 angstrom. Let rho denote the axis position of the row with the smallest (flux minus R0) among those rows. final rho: 4579.0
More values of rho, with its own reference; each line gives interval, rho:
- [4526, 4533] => 4526.5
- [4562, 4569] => 4567.0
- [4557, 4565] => 4561.0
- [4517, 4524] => 4519.0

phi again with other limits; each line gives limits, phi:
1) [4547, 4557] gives 13.14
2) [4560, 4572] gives 11.79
